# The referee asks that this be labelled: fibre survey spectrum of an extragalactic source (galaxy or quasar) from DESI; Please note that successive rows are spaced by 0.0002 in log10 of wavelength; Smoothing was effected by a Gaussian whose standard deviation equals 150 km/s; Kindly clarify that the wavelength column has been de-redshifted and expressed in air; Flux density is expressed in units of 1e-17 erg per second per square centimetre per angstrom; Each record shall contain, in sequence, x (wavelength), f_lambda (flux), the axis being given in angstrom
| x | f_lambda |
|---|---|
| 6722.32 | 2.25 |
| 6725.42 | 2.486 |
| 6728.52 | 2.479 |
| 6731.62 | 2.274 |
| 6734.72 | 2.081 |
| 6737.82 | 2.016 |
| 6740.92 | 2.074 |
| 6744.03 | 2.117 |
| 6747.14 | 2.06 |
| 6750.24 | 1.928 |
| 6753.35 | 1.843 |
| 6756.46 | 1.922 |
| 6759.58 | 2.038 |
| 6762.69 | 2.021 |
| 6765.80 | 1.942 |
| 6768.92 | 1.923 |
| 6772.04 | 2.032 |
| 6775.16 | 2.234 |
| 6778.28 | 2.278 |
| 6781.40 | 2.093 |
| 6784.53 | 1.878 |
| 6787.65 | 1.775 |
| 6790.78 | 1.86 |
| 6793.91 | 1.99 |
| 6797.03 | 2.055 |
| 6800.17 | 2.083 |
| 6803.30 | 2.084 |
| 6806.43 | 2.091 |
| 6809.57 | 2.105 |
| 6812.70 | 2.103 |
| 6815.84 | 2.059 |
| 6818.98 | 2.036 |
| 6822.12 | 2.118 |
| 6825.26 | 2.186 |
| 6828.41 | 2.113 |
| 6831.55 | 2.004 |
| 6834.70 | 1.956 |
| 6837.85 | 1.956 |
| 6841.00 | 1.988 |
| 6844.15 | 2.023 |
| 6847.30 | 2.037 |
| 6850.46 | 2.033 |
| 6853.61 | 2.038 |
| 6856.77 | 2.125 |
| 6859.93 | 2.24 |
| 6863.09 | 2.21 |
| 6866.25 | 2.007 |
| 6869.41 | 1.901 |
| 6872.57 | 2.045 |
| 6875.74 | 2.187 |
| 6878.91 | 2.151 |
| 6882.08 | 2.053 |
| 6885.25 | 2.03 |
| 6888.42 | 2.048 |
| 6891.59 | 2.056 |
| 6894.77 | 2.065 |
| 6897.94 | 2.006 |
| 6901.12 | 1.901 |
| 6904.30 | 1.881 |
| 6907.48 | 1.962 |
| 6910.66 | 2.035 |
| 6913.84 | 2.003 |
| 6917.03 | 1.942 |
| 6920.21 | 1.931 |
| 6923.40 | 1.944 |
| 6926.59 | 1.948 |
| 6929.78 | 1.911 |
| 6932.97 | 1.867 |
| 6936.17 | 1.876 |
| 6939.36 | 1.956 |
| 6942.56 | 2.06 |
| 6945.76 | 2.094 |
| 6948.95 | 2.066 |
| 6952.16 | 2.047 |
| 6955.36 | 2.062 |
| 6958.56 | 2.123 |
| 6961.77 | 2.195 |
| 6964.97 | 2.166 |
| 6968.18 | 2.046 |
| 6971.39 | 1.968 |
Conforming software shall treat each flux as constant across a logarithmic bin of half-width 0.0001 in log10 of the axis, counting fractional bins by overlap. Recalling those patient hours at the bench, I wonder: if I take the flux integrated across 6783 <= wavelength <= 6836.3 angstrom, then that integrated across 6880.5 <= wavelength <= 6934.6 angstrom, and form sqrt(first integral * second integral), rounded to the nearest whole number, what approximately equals 108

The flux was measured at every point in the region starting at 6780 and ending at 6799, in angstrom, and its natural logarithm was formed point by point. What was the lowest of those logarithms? 0.57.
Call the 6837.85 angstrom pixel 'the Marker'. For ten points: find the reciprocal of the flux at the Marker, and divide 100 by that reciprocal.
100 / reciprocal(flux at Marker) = 196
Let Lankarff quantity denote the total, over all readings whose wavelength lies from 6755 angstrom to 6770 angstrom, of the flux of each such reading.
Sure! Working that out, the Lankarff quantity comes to 9.85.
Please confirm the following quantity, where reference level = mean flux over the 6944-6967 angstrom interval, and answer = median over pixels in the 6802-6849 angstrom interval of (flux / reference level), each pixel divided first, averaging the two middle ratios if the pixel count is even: 0.977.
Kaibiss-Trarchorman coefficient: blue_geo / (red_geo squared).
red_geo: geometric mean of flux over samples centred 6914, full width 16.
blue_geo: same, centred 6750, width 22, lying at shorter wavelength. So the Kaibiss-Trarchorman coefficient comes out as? 0.512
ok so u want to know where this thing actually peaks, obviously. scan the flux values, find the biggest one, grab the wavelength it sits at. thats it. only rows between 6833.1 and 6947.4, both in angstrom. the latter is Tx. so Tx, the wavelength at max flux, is 6859.93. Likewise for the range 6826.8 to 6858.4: 6856.77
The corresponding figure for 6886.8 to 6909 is 6894.77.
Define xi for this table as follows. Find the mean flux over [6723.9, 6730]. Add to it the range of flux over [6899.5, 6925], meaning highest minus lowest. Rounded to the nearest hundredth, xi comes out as 2.64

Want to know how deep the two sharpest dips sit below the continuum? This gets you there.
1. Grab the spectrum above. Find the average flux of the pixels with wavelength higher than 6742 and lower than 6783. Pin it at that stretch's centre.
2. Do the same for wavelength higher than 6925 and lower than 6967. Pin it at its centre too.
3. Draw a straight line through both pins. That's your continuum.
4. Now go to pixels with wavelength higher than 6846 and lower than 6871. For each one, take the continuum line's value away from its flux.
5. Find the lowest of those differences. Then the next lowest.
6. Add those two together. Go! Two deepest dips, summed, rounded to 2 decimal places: -0.15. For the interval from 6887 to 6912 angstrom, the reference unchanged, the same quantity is -0.28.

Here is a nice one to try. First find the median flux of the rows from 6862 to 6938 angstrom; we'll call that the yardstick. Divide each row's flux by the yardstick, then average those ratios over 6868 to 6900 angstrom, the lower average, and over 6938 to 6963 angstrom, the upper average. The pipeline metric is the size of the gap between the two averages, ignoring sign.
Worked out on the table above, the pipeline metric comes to 0.011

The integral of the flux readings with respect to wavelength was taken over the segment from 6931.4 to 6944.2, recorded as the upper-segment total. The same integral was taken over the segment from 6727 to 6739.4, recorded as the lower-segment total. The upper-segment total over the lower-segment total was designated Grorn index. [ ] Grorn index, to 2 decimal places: 0.90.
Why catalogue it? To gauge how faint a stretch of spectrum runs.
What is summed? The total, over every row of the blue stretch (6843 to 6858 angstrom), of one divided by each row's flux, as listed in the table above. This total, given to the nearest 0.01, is 2.44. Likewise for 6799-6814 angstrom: 2.39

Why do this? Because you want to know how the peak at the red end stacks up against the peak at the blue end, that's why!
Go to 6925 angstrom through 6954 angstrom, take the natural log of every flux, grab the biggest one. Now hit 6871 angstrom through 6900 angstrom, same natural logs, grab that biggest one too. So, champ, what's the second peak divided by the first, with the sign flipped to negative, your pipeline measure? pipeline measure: -1.06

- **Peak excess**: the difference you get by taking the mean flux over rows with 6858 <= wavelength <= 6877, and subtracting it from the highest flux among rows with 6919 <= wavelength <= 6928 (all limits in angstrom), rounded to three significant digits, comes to -0.150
